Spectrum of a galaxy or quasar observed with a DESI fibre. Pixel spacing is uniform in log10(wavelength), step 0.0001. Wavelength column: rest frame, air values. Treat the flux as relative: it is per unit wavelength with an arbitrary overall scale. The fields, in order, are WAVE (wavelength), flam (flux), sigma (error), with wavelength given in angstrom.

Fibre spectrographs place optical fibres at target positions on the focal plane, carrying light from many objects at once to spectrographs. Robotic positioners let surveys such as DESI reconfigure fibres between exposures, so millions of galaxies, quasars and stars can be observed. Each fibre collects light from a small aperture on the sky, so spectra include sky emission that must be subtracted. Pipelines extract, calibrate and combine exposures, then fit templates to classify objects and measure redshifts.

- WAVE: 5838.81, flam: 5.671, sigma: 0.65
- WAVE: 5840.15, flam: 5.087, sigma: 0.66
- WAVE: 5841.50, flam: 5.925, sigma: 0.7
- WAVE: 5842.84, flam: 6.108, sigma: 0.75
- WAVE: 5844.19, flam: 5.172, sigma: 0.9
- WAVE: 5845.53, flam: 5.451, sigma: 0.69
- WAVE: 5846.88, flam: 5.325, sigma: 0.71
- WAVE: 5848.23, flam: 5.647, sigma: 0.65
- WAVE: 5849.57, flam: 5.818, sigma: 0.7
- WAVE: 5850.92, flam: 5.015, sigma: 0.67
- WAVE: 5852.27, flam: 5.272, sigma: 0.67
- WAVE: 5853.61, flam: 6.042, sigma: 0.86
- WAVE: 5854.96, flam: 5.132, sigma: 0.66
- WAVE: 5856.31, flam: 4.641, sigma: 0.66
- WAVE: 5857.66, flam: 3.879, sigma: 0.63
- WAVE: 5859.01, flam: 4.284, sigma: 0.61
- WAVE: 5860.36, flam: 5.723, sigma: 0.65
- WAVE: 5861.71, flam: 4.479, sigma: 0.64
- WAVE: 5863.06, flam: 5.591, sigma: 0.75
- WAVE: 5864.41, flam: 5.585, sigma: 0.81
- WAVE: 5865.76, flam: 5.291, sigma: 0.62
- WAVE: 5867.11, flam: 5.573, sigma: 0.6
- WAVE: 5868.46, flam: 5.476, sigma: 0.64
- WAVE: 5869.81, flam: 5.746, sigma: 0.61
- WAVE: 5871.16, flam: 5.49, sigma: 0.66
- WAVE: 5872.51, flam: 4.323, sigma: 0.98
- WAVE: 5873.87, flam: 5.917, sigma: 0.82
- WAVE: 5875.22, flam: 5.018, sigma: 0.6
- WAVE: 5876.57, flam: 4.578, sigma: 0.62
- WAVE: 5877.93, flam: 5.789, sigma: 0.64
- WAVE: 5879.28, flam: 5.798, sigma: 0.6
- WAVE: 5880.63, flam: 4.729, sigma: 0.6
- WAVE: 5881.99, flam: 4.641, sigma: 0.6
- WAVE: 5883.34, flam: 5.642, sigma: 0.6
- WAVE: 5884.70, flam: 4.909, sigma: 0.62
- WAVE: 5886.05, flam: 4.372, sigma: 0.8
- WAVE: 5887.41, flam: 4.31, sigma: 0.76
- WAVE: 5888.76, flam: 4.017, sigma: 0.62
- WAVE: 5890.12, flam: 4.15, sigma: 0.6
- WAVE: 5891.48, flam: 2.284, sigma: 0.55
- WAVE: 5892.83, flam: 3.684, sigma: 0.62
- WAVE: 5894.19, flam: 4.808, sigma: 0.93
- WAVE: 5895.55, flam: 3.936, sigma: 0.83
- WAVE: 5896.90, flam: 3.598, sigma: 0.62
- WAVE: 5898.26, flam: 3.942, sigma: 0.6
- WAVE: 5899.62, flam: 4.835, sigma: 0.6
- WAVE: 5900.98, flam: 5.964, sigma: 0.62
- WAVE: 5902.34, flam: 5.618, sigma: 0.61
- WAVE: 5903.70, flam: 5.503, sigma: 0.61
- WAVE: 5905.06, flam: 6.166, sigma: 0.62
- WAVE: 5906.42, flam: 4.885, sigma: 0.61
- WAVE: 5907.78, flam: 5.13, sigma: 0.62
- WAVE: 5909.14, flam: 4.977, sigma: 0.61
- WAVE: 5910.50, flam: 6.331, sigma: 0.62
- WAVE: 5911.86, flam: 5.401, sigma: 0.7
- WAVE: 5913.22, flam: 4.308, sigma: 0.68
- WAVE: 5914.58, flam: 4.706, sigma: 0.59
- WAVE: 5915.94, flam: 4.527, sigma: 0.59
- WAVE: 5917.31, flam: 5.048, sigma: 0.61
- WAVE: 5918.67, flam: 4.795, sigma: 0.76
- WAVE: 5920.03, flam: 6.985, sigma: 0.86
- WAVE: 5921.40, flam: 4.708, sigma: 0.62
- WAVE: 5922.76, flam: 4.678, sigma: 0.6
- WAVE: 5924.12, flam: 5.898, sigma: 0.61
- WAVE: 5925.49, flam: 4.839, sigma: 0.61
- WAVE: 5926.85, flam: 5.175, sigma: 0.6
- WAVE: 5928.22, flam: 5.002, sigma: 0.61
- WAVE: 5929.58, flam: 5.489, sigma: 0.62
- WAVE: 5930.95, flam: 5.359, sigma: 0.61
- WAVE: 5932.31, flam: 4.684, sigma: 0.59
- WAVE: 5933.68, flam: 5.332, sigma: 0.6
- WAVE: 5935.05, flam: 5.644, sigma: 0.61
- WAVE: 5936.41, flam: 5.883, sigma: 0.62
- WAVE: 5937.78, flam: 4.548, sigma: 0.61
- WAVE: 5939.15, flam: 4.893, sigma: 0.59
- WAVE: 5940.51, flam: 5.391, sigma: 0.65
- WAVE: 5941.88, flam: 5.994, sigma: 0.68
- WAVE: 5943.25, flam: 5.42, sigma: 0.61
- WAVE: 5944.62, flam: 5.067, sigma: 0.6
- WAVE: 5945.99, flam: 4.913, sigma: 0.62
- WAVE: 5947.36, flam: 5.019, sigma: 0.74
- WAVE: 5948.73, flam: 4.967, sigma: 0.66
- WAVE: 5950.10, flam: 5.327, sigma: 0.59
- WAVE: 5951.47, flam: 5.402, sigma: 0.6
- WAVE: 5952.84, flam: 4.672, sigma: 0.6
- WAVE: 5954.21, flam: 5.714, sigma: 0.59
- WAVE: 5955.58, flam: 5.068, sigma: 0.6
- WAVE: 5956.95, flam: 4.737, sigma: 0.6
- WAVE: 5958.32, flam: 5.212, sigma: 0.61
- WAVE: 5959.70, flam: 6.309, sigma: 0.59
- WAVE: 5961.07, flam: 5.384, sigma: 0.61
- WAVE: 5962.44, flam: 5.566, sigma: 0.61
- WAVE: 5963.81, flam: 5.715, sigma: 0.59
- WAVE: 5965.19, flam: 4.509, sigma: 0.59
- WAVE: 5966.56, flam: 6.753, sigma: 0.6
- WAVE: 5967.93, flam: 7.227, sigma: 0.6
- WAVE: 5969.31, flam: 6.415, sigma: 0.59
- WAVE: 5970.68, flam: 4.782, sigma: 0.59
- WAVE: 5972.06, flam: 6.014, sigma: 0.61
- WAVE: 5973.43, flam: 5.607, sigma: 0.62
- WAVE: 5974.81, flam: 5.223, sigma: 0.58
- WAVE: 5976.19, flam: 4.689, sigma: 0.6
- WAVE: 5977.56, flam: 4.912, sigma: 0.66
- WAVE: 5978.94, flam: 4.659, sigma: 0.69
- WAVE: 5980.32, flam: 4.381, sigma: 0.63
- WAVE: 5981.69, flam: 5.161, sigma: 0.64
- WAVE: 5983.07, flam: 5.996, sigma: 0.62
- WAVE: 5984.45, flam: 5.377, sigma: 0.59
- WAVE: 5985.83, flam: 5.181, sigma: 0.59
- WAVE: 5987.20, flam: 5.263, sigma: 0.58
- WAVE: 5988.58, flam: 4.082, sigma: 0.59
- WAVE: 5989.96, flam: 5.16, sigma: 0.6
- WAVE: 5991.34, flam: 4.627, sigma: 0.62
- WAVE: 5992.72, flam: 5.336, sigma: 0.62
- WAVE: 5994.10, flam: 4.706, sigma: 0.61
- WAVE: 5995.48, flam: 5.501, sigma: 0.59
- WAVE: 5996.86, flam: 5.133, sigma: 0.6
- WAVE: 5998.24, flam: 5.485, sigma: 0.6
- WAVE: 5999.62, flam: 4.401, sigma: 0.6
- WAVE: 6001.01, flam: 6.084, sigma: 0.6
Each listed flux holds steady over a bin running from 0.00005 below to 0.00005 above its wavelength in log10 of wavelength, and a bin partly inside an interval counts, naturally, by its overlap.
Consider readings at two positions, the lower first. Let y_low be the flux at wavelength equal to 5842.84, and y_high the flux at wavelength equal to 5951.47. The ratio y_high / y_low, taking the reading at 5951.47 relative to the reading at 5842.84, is 0.88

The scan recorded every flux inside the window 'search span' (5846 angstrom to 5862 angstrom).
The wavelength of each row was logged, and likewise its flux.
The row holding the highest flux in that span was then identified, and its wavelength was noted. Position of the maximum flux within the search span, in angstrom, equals 5853.61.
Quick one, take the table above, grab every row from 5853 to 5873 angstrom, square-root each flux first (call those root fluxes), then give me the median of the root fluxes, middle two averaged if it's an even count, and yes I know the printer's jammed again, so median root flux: 2.34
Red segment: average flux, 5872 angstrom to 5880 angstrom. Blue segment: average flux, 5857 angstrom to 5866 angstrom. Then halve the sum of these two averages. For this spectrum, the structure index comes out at 5.11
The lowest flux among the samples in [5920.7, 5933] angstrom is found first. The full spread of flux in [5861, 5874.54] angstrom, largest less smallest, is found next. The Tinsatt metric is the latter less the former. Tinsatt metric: -3.1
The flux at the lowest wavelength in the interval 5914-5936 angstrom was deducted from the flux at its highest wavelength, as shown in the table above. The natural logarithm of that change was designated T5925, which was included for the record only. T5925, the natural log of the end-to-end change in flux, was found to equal -0.1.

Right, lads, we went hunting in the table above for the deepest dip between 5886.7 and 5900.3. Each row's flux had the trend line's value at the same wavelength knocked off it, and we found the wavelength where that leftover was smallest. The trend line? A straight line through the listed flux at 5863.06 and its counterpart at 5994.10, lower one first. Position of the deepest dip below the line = 5891.48 angstrom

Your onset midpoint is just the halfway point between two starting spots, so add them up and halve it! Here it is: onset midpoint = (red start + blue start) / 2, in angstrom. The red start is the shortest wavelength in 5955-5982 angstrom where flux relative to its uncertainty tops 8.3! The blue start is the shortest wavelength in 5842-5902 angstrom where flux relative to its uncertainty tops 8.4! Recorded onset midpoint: 5901.9 angstrom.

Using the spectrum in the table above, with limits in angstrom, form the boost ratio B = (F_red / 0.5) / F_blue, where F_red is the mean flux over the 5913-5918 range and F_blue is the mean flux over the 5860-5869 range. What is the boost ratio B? 1.7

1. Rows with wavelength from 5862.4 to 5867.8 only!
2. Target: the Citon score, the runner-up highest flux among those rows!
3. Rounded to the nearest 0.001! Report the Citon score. 5.585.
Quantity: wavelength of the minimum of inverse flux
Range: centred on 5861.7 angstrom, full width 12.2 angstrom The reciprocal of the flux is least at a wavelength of 5860.36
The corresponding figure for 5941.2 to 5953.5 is 5941.88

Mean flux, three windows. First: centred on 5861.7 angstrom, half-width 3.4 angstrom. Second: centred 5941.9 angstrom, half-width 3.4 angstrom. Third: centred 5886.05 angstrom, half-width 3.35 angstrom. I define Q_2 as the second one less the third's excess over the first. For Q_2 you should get 5.8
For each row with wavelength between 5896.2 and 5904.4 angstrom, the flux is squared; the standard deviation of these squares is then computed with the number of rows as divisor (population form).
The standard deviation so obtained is 8.4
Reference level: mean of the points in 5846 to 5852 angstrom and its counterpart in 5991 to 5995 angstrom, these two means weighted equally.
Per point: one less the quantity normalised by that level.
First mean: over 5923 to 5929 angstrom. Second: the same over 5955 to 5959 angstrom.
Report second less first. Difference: 0.04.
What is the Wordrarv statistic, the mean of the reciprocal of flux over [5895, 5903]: 0.223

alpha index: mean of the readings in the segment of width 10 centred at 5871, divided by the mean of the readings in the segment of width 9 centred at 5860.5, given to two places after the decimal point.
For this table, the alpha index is 1.10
